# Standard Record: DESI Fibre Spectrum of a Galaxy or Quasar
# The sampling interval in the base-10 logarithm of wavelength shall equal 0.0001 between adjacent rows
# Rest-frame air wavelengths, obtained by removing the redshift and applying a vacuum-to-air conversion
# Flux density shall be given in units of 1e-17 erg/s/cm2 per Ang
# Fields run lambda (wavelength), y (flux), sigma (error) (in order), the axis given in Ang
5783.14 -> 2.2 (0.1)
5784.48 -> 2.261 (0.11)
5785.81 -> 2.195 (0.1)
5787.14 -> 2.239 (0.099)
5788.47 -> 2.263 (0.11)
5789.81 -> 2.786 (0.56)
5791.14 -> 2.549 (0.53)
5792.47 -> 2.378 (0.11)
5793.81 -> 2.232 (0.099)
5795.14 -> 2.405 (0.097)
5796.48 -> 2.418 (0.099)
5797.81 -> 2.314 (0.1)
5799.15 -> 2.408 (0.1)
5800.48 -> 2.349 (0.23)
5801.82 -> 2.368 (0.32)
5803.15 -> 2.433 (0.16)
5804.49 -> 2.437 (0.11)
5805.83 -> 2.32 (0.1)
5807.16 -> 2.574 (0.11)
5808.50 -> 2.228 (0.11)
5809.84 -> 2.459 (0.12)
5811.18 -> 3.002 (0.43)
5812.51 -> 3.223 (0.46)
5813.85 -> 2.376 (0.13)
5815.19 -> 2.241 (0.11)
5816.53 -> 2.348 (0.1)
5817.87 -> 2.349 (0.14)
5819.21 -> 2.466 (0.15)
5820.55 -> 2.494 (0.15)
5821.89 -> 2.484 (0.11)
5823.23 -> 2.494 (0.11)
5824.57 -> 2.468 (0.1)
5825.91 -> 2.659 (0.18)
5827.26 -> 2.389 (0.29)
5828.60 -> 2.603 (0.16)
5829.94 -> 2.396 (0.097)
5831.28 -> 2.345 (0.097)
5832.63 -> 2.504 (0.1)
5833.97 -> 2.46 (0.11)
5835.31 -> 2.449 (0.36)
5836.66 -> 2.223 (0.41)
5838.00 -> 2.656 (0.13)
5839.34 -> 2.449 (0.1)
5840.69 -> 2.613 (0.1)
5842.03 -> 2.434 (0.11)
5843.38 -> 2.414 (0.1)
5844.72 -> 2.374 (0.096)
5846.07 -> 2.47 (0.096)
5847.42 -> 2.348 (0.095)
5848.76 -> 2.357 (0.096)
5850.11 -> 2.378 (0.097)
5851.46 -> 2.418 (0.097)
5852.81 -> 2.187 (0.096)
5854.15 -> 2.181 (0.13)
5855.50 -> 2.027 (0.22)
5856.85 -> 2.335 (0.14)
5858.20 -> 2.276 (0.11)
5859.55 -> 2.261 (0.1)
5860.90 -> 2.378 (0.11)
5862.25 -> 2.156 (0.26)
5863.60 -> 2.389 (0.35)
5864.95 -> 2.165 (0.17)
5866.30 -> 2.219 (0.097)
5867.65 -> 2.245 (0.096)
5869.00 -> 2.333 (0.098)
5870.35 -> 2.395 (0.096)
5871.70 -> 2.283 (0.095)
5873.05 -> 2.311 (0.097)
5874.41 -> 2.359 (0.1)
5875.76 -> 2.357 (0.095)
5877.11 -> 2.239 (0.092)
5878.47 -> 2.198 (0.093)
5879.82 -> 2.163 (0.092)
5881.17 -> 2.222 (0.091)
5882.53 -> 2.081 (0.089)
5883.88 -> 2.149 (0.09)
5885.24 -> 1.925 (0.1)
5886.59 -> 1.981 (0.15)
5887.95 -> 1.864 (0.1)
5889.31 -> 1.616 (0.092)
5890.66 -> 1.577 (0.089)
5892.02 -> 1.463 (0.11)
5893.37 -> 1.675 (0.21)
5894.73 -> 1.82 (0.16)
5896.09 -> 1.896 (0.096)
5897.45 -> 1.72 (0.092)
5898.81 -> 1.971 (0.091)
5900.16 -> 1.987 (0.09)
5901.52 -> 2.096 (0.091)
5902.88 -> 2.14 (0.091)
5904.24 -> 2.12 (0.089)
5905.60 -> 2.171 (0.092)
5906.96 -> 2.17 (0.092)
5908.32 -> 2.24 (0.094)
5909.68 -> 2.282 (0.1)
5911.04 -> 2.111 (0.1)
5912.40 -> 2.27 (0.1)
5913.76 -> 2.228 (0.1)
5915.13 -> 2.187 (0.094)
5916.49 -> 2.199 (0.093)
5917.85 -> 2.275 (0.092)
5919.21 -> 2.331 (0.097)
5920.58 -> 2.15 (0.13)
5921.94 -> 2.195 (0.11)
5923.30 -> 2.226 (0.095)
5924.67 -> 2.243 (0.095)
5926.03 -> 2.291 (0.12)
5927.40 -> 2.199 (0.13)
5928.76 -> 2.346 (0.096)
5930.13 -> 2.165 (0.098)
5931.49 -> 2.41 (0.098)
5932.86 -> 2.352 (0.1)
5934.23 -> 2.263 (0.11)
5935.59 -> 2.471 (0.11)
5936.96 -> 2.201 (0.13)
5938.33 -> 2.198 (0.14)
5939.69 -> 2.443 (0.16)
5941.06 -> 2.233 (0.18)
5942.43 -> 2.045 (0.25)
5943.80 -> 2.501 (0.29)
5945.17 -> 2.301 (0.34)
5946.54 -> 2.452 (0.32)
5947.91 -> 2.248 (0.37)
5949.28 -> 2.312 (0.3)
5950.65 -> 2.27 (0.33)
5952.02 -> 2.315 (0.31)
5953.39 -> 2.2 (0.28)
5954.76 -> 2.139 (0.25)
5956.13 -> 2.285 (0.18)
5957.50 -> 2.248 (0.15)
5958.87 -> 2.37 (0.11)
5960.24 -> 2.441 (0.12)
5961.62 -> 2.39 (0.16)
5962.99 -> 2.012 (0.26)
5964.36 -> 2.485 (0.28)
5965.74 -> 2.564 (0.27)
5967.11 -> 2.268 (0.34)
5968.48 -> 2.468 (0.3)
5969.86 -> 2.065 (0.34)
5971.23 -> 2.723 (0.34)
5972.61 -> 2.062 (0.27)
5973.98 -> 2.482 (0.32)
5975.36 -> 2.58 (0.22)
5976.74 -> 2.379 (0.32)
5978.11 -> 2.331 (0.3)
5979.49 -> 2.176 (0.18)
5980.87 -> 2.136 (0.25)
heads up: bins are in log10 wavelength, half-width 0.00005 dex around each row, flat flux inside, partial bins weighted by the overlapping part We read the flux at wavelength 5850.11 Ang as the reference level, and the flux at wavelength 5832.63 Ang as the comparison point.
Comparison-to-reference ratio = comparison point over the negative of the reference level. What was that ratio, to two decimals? -1.05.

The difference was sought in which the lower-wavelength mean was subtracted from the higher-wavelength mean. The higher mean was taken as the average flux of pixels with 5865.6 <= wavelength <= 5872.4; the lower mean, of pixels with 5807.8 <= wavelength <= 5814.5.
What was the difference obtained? -0.36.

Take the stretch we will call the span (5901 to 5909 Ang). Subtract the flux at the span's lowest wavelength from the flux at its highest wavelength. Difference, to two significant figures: 0.14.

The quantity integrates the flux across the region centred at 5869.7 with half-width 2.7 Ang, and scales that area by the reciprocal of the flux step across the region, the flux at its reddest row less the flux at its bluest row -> 329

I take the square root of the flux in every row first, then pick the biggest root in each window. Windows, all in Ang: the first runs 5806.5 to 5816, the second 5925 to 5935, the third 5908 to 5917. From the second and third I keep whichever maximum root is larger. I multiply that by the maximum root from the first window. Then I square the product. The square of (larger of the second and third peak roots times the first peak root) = 7.8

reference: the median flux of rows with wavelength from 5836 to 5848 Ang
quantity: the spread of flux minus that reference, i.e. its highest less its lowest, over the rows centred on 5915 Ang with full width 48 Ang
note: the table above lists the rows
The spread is 1.0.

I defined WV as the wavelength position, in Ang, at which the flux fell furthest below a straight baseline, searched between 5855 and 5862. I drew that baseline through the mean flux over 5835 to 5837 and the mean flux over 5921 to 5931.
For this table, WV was 5855.50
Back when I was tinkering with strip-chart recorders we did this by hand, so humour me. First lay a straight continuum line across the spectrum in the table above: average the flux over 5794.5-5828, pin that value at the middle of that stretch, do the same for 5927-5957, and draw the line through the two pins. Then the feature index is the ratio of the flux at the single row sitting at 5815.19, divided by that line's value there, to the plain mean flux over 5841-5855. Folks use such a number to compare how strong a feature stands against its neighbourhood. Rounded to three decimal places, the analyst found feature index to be 0.386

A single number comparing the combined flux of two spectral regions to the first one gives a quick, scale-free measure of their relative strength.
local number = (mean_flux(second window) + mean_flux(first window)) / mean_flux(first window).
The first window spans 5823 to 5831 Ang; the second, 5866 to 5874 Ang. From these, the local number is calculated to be 1.92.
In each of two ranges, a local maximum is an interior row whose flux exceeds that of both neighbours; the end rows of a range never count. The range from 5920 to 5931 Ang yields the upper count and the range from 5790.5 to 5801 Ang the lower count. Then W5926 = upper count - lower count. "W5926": 0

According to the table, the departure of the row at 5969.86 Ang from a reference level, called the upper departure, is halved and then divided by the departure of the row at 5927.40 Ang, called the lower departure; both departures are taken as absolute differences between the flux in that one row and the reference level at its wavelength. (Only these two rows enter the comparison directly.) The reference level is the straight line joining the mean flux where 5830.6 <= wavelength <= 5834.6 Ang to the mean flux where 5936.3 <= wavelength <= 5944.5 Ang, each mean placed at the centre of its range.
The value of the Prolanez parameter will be 1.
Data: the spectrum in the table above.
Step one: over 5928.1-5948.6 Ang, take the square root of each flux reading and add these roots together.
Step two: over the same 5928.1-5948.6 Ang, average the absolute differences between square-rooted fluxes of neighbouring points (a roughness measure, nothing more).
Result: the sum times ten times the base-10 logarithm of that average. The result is -273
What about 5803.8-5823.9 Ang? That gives -280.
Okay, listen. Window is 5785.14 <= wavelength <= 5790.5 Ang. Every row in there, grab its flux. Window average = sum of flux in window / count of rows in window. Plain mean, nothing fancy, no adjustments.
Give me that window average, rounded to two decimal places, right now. 2.37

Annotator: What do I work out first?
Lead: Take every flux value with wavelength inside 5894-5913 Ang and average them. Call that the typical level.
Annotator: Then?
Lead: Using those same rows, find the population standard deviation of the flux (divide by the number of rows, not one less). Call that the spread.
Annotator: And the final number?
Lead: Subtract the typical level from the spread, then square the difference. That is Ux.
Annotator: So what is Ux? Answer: 3.6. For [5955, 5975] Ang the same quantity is 4.6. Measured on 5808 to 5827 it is 5.1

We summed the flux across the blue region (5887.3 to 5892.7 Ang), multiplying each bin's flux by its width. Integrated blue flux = 8.8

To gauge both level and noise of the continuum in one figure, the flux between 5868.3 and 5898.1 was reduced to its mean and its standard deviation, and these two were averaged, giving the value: 1.16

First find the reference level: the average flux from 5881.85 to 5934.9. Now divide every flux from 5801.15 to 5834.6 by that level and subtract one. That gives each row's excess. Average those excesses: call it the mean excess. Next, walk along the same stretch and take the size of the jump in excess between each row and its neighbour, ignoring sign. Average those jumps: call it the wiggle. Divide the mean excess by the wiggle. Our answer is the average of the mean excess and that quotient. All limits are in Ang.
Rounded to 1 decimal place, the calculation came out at 1.2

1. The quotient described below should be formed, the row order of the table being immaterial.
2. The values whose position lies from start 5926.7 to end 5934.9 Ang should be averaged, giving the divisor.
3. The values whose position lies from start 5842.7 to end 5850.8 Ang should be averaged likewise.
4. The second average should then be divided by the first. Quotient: 1.04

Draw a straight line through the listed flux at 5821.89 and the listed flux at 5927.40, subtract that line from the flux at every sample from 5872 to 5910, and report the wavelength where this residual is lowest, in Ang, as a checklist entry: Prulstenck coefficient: 5892.02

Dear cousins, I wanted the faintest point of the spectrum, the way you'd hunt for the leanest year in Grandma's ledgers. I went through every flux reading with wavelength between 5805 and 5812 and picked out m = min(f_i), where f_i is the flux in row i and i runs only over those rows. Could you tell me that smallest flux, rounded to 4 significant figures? 2.228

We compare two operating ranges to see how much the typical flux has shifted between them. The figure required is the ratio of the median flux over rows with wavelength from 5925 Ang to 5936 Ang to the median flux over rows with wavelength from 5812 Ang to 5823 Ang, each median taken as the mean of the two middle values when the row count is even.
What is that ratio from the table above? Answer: 0.96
